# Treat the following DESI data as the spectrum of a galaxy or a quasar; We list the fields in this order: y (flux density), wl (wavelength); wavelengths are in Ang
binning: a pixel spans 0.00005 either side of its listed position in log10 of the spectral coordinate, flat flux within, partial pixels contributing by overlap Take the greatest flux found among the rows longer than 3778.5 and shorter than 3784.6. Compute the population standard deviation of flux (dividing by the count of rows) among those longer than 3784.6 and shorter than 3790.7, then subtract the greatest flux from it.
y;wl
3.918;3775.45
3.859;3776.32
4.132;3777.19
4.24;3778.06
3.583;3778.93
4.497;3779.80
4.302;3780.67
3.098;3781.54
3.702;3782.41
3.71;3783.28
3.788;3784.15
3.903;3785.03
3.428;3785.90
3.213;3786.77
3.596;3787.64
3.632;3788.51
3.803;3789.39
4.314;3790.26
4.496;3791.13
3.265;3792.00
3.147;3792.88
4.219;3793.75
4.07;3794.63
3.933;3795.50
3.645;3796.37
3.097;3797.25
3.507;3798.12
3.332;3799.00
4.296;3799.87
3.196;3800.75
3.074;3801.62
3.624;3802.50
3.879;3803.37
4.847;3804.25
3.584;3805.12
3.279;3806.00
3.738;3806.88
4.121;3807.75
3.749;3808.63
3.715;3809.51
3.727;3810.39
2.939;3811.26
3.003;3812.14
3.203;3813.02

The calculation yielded -4.2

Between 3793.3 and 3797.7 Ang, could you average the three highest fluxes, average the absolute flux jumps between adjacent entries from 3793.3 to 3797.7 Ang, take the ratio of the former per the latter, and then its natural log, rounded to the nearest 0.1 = 2.7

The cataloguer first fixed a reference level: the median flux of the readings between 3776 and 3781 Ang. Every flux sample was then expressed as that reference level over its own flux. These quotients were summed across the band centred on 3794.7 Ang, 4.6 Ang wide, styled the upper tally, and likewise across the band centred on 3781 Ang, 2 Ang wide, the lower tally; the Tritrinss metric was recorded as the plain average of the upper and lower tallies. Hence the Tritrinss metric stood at 3.9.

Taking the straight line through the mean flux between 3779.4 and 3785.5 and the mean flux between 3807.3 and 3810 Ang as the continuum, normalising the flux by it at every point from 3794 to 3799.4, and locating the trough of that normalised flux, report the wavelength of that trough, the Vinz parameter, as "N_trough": 3797.25 Ang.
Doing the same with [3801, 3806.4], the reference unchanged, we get 3801.62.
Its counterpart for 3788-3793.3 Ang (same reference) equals 3792.88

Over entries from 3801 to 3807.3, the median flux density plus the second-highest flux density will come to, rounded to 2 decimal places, 7.50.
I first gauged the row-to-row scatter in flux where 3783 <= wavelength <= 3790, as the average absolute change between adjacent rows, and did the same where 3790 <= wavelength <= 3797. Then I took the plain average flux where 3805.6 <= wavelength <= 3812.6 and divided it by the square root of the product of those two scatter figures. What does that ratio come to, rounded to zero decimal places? 11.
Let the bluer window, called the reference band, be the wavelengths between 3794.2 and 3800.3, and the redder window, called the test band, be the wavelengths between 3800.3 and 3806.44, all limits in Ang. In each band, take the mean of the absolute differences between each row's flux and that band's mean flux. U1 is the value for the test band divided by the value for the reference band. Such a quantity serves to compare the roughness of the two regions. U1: 1.20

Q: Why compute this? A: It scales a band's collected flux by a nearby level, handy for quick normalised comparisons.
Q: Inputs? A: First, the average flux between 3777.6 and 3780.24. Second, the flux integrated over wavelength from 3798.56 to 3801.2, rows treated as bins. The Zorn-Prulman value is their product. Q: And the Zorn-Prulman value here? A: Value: 39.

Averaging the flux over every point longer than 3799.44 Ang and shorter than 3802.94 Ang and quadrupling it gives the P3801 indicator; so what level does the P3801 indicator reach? 14.2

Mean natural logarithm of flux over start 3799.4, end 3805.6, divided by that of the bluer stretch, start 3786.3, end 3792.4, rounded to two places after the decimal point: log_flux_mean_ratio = 1.00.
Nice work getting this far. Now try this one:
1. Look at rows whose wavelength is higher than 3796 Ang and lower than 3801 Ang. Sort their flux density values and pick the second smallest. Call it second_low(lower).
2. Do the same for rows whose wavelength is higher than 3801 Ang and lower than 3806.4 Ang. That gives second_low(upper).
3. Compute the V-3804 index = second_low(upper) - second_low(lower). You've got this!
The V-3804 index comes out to 0.1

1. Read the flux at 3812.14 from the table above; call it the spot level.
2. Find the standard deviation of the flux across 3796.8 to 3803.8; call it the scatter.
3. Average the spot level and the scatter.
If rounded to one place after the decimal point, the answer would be 1.7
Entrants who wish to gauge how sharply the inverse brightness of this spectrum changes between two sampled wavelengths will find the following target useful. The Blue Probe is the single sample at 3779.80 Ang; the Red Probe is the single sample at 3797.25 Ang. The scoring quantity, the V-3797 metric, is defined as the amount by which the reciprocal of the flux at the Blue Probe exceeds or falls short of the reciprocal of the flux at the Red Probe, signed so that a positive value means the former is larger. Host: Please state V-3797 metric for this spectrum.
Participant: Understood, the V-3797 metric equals -0.10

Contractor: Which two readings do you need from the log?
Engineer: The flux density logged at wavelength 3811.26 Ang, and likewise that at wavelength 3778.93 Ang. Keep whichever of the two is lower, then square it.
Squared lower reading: 8.6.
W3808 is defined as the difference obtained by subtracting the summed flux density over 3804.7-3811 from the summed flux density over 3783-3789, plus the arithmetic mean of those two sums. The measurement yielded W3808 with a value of 25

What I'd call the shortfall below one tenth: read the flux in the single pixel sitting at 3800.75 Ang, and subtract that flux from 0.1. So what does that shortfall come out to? -3.10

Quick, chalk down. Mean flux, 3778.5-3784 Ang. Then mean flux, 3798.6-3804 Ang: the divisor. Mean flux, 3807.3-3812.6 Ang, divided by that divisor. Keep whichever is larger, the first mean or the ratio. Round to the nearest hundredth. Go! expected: 3.82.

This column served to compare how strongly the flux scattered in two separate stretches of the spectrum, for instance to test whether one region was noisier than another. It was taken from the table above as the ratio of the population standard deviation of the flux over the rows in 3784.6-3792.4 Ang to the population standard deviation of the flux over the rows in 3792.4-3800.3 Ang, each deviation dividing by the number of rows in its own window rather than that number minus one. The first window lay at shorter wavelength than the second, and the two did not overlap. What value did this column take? 0.97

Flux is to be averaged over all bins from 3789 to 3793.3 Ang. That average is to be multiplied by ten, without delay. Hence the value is 38.1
